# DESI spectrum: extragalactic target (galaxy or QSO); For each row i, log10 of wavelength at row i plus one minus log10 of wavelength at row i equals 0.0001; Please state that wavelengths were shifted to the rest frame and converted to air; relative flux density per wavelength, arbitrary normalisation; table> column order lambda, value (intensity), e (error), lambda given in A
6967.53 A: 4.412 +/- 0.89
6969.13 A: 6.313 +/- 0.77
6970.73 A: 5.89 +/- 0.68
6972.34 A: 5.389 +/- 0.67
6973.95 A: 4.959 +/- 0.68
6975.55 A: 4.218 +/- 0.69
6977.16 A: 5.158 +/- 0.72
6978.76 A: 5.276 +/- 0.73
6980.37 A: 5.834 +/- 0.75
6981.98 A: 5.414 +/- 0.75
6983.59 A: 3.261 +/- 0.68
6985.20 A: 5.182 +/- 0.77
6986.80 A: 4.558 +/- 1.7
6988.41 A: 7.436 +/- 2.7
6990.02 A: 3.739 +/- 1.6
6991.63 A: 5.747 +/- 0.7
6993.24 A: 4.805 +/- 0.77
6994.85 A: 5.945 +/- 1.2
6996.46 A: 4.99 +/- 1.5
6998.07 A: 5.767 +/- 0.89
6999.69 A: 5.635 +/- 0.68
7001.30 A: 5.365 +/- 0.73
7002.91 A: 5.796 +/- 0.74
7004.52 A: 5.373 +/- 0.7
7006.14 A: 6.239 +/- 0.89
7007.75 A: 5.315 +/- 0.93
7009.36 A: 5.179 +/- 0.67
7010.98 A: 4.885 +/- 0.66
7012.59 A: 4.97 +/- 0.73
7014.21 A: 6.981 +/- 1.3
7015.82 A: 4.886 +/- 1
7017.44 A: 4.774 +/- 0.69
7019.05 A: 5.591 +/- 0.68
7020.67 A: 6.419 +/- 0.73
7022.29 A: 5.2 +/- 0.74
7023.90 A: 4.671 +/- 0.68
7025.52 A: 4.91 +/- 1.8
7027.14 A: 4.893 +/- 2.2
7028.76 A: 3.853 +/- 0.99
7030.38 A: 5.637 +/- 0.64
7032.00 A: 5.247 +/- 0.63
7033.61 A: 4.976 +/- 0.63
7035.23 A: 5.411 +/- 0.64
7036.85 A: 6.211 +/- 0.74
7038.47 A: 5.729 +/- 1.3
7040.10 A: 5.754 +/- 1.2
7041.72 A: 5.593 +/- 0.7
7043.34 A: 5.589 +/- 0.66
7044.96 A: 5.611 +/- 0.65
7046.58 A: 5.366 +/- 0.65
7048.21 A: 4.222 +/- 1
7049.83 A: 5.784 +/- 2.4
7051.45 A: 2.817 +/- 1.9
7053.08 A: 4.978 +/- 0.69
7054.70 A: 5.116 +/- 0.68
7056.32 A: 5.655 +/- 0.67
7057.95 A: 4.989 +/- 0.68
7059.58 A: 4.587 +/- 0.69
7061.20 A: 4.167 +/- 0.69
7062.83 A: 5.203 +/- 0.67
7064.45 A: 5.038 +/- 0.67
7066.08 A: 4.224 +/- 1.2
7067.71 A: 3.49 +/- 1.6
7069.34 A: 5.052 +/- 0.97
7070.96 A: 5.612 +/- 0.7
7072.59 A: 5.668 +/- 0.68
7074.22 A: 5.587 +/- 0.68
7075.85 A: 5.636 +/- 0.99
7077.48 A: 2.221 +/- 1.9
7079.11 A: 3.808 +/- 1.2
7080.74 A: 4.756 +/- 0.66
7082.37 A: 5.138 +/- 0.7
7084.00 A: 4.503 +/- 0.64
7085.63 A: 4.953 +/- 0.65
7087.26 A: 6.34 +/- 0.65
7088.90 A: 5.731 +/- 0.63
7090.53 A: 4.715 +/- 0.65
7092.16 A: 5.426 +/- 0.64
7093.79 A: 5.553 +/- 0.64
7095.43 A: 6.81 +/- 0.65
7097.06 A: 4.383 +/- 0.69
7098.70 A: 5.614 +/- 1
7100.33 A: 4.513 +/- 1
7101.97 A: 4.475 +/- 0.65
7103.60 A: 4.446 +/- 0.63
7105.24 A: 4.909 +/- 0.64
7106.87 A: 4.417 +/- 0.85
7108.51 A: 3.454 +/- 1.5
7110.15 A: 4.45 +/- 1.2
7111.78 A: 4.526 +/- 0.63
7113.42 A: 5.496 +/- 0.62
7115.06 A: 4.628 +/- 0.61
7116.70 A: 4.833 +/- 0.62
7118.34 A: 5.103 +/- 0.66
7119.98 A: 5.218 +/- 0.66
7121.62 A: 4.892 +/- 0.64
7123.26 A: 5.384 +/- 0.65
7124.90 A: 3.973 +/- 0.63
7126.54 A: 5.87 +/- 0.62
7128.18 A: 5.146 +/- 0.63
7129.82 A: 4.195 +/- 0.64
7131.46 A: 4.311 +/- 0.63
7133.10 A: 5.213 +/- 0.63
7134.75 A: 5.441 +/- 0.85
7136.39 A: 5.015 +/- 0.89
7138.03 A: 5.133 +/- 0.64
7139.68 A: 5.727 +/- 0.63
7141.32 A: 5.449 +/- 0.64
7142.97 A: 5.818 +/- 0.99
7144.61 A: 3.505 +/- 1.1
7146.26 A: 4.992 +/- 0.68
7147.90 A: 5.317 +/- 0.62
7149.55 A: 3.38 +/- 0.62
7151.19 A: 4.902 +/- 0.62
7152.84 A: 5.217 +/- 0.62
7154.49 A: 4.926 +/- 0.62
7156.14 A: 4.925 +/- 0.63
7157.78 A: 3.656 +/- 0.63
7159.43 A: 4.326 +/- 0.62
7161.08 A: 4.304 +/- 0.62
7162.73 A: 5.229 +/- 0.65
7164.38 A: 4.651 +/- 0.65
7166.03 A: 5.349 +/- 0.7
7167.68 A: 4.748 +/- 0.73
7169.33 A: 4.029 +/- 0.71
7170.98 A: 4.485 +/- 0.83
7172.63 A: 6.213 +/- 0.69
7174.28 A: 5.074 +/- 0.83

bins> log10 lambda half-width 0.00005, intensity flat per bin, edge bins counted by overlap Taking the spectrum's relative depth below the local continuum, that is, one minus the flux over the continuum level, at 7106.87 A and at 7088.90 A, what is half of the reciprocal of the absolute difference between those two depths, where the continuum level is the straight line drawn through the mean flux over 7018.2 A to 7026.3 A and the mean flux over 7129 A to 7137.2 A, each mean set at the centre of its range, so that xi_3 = 2.0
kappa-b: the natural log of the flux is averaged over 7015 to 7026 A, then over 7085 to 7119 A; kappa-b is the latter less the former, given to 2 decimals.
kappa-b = -0.05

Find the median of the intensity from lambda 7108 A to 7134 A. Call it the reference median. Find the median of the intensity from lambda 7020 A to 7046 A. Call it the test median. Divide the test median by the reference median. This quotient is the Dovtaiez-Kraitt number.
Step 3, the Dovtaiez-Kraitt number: 1.13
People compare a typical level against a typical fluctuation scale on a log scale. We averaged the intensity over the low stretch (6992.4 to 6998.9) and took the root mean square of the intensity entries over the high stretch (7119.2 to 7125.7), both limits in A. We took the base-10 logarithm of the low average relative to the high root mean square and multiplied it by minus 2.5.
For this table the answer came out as -0.10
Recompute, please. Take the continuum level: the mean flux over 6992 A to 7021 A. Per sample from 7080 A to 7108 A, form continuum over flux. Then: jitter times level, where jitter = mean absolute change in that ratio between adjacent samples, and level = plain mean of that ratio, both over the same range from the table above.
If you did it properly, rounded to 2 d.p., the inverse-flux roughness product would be 0.17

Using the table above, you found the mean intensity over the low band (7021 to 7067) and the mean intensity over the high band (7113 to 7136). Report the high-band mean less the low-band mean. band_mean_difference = -0.1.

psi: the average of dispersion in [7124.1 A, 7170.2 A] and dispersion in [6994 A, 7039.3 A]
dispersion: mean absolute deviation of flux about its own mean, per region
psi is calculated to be 0.520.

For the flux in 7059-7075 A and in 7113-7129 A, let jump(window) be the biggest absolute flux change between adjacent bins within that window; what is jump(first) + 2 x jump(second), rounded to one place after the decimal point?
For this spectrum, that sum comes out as 5.4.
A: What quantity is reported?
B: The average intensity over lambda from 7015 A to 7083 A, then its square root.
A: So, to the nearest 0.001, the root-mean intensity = 2.236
